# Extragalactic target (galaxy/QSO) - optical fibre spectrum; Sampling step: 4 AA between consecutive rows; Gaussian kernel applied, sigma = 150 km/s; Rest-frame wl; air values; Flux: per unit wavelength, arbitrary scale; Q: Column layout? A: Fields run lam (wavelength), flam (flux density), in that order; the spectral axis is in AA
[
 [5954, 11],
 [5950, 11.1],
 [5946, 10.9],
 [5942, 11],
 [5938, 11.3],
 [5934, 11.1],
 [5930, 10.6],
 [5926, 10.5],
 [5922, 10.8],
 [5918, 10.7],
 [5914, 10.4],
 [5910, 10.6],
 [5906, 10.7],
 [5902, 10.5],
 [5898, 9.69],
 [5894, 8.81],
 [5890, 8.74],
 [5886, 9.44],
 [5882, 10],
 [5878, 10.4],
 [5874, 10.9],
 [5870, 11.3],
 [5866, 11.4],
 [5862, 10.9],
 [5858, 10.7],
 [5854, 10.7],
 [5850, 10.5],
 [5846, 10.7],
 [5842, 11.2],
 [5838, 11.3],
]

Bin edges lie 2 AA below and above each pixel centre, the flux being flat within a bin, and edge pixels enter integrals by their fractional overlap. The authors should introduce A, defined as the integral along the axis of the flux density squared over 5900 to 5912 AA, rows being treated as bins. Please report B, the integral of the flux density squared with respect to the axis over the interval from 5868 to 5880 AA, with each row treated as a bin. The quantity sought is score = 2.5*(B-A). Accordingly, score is 176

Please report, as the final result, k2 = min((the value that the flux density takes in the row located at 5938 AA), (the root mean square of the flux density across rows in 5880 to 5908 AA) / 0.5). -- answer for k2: 11.30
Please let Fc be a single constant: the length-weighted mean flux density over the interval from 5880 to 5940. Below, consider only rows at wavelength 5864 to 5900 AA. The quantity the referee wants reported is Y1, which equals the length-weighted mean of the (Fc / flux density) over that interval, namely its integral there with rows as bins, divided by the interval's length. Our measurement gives 1.03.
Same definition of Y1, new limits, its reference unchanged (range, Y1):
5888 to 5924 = 1.02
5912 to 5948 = 0.95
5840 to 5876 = 0.94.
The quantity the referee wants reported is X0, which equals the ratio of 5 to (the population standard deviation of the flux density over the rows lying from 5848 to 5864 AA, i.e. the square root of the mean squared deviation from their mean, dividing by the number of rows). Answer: 35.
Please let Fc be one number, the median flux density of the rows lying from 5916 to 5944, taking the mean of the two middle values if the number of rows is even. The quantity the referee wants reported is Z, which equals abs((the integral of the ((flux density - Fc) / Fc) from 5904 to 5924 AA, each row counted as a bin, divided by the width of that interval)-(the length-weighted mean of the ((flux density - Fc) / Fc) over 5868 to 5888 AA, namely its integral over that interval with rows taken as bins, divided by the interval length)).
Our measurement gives 0.02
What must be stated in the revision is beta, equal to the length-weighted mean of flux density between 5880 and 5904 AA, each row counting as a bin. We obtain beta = 9.5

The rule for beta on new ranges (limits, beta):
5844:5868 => 10.8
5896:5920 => 10.4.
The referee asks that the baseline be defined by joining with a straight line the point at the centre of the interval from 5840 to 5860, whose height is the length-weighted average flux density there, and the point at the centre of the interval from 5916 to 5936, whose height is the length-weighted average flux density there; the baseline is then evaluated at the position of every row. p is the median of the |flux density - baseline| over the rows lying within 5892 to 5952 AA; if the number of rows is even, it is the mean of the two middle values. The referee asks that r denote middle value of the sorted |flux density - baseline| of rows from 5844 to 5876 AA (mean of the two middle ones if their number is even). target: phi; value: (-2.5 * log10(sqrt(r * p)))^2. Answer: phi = 3.3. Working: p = 0.25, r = 0.14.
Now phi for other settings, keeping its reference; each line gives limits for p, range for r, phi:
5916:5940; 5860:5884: 1.8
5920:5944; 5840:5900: 1.4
